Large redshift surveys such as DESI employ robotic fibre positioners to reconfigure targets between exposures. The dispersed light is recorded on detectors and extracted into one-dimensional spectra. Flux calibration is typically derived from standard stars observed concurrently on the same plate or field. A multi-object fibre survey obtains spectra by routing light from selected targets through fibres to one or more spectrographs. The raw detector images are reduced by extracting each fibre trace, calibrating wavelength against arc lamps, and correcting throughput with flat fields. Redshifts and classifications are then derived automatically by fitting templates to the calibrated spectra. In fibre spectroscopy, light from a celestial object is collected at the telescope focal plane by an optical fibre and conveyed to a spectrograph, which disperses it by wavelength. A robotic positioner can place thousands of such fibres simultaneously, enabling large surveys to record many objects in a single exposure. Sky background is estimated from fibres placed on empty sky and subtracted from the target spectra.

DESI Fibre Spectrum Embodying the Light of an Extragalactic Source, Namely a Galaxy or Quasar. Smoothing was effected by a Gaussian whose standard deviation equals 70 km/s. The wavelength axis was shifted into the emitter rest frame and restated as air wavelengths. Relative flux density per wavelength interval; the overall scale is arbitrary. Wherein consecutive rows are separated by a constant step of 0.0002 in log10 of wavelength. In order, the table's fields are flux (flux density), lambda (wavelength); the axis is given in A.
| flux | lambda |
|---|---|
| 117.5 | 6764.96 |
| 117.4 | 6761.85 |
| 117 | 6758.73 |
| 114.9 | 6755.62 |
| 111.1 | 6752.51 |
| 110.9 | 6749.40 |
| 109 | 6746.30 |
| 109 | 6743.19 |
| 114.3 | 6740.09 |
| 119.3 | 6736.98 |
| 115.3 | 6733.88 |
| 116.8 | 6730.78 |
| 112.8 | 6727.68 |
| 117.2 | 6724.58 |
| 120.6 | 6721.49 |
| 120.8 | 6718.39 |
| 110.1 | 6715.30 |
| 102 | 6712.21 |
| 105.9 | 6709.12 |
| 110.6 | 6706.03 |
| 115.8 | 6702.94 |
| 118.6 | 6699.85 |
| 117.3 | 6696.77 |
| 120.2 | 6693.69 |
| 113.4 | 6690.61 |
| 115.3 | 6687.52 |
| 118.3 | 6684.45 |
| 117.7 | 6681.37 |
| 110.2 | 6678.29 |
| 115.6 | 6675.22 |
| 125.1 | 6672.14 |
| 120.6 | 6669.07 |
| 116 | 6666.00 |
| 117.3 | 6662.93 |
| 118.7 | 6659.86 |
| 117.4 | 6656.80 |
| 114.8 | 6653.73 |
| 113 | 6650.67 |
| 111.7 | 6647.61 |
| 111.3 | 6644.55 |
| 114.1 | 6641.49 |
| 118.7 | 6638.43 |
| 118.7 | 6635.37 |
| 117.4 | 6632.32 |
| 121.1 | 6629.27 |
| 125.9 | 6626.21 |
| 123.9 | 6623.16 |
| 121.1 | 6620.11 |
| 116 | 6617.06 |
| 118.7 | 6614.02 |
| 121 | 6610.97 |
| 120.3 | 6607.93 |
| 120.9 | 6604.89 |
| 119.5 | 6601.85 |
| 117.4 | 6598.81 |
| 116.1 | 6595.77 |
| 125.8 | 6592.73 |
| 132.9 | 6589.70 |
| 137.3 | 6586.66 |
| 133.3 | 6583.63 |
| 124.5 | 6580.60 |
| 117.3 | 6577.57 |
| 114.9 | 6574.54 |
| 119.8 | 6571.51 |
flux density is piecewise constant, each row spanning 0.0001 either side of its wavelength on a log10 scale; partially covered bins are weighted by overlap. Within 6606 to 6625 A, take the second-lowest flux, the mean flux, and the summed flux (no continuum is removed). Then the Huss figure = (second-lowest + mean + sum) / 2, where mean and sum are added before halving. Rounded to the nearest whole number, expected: 480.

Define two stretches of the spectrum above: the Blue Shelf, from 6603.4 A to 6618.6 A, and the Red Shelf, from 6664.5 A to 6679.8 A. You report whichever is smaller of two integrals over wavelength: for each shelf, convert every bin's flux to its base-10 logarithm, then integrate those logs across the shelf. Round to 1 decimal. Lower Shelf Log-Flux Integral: 31.6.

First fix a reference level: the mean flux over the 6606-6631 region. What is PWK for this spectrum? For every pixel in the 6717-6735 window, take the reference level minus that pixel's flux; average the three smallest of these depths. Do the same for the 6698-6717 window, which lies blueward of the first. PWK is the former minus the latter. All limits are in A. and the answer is -5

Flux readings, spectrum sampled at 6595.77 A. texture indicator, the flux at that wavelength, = 116.1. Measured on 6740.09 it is 114.3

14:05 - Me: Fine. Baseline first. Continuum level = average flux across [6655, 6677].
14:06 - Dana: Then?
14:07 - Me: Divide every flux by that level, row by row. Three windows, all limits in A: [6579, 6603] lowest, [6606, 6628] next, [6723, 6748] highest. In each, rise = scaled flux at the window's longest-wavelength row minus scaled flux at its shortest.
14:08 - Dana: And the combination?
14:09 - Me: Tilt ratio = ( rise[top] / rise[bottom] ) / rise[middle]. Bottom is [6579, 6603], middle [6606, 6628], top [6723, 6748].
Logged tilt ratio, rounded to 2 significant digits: 35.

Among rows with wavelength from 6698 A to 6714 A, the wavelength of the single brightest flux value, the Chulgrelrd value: 6699.85 A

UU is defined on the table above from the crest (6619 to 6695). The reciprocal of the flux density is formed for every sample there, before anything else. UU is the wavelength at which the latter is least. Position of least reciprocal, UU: 6626.21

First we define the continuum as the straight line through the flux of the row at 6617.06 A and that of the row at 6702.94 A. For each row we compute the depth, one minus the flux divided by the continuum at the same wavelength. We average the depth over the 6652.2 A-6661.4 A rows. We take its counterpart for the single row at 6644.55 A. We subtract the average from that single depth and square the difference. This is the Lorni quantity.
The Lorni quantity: 0.0024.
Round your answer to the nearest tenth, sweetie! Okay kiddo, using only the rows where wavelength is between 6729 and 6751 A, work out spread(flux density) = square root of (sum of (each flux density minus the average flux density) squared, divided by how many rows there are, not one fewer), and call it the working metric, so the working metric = 3.7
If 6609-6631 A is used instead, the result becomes 3.0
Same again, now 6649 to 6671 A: 2.3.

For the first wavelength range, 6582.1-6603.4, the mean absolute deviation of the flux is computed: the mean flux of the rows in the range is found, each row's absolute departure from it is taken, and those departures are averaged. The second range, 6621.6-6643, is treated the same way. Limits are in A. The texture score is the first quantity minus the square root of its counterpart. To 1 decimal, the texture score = 5.5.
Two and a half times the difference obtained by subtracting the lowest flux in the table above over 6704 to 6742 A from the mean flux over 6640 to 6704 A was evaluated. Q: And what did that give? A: 36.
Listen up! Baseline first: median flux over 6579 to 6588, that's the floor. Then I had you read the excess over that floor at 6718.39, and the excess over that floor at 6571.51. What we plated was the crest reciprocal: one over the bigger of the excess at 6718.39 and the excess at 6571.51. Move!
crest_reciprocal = -0.080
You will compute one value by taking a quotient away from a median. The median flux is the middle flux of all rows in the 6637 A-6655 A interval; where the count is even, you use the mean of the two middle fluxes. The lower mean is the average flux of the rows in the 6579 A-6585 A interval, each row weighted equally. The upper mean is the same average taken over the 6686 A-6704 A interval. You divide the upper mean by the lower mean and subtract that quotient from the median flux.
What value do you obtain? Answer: 113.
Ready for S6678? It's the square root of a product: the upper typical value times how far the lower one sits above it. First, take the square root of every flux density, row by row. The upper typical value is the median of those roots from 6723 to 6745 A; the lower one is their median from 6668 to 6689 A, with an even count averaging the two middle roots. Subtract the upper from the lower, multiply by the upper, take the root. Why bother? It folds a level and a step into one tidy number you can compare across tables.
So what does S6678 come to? 1.1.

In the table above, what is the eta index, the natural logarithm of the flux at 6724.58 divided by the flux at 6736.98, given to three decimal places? -0.018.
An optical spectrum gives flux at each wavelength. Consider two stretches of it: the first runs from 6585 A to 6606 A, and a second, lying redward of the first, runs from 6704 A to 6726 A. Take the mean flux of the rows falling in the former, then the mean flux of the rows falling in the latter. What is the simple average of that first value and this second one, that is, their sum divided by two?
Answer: 118.4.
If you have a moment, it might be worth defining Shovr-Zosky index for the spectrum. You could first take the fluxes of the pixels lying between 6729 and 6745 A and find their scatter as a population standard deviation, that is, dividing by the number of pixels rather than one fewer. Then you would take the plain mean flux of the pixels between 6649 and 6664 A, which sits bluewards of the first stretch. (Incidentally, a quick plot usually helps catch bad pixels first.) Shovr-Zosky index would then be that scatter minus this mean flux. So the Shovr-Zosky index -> -113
